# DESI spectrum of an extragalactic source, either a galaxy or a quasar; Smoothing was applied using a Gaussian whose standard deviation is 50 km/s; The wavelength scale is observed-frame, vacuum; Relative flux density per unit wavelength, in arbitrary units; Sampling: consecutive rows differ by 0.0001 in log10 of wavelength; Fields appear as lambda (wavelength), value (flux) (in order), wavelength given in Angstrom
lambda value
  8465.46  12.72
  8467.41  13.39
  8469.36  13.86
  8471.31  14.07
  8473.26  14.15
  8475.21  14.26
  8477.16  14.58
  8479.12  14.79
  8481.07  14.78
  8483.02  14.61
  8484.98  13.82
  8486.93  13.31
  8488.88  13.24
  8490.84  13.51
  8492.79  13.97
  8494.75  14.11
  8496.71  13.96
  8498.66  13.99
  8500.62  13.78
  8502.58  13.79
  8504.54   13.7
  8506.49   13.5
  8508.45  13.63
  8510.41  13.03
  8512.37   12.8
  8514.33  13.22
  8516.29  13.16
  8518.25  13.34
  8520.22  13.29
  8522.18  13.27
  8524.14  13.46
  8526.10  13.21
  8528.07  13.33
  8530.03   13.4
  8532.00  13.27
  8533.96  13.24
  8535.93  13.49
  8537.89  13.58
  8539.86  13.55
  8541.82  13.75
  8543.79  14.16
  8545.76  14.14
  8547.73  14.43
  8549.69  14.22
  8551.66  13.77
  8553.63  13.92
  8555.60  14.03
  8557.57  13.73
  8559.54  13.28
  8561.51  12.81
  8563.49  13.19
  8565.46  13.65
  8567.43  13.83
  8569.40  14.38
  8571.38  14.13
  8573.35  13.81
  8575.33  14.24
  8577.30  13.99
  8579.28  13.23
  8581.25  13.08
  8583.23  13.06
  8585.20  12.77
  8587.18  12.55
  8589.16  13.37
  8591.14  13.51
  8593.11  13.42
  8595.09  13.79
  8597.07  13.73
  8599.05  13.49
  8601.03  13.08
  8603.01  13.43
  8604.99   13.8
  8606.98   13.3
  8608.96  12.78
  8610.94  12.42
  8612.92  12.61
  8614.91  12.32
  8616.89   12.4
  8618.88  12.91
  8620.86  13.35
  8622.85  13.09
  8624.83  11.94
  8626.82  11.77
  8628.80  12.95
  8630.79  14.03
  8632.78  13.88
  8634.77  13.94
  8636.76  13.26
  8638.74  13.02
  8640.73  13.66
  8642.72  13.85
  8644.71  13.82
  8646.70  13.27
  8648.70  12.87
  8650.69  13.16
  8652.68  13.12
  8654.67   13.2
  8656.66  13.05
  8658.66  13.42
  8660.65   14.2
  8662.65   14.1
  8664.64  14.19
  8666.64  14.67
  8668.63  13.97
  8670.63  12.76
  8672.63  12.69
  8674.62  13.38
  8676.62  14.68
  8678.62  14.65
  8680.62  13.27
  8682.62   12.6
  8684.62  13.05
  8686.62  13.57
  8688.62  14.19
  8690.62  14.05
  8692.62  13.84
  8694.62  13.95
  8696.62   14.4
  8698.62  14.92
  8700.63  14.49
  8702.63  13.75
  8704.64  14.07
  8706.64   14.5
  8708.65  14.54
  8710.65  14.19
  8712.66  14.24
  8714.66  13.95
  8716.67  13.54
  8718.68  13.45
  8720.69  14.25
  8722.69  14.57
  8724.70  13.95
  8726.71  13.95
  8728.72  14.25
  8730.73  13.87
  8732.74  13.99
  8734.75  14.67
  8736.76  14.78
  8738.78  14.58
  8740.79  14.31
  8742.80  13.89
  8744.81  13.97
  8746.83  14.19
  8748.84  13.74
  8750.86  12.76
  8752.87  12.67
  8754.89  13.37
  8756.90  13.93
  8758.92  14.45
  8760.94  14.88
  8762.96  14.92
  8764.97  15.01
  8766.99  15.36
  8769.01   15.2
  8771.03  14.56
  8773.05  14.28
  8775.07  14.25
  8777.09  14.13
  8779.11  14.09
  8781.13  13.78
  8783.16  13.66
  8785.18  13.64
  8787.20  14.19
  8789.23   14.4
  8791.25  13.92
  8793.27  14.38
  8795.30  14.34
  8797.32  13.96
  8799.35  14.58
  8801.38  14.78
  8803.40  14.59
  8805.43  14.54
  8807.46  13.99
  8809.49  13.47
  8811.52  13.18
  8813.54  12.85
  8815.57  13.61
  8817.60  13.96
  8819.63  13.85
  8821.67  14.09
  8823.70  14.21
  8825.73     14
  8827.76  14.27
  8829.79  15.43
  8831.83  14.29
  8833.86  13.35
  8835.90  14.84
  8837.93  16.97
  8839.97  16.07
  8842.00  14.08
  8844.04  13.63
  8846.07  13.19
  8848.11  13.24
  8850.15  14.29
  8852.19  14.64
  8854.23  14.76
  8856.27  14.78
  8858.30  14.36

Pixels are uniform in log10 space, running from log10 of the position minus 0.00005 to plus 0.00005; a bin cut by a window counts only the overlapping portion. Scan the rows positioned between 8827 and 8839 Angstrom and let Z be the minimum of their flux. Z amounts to 13.35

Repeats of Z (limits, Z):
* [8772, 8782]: 13.78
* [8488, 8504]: 13.24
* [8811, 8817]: 12.85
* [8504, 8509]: 13.5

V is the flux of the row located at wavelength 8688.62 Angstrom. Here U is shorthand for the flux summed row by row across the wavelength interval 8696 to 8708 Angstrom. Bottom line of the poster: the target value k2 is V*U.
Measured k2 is 1222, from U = 86.1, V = 14.19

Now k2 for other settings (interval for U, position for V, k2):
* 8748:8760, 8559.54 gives 1075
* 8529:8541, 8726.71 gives 1123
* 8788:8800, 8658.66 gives 1148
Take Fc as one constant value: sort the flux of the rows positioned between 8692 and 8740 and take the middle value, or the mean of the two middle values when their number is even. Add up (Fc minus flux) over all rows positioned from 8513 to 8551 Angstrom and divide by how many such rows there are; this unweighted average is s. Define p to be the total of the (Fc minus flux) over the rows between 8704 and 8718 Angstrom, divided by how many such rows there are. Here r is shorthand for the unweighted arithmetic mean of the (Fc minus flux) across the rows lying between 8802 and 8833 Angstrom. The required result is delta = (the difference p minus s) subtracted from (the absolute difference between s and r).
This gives 1.1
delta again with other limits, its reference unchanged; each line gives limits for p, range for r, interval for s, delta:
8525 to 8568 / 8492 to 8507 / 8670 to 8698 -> 0.2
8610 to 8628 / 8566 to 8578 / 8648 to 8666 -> -0.4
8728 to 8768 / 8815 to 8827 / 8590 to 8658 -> 1.8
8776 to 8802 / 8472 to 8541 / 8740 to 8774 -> 0.5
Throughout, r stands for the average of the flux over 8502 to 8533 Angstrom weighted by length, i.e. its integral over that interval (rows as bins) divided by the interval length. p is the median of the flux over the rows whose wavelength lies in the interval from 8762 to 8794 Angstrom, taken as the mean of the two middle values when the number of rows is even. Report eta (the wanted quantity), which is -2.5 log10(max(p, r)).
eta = -2.89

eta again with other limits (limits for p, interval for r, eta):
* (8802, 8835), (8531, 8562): -2.86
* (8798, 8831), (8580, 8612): -2.87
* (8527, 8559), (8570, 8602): -2.84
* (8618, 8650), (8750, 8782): -2.88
